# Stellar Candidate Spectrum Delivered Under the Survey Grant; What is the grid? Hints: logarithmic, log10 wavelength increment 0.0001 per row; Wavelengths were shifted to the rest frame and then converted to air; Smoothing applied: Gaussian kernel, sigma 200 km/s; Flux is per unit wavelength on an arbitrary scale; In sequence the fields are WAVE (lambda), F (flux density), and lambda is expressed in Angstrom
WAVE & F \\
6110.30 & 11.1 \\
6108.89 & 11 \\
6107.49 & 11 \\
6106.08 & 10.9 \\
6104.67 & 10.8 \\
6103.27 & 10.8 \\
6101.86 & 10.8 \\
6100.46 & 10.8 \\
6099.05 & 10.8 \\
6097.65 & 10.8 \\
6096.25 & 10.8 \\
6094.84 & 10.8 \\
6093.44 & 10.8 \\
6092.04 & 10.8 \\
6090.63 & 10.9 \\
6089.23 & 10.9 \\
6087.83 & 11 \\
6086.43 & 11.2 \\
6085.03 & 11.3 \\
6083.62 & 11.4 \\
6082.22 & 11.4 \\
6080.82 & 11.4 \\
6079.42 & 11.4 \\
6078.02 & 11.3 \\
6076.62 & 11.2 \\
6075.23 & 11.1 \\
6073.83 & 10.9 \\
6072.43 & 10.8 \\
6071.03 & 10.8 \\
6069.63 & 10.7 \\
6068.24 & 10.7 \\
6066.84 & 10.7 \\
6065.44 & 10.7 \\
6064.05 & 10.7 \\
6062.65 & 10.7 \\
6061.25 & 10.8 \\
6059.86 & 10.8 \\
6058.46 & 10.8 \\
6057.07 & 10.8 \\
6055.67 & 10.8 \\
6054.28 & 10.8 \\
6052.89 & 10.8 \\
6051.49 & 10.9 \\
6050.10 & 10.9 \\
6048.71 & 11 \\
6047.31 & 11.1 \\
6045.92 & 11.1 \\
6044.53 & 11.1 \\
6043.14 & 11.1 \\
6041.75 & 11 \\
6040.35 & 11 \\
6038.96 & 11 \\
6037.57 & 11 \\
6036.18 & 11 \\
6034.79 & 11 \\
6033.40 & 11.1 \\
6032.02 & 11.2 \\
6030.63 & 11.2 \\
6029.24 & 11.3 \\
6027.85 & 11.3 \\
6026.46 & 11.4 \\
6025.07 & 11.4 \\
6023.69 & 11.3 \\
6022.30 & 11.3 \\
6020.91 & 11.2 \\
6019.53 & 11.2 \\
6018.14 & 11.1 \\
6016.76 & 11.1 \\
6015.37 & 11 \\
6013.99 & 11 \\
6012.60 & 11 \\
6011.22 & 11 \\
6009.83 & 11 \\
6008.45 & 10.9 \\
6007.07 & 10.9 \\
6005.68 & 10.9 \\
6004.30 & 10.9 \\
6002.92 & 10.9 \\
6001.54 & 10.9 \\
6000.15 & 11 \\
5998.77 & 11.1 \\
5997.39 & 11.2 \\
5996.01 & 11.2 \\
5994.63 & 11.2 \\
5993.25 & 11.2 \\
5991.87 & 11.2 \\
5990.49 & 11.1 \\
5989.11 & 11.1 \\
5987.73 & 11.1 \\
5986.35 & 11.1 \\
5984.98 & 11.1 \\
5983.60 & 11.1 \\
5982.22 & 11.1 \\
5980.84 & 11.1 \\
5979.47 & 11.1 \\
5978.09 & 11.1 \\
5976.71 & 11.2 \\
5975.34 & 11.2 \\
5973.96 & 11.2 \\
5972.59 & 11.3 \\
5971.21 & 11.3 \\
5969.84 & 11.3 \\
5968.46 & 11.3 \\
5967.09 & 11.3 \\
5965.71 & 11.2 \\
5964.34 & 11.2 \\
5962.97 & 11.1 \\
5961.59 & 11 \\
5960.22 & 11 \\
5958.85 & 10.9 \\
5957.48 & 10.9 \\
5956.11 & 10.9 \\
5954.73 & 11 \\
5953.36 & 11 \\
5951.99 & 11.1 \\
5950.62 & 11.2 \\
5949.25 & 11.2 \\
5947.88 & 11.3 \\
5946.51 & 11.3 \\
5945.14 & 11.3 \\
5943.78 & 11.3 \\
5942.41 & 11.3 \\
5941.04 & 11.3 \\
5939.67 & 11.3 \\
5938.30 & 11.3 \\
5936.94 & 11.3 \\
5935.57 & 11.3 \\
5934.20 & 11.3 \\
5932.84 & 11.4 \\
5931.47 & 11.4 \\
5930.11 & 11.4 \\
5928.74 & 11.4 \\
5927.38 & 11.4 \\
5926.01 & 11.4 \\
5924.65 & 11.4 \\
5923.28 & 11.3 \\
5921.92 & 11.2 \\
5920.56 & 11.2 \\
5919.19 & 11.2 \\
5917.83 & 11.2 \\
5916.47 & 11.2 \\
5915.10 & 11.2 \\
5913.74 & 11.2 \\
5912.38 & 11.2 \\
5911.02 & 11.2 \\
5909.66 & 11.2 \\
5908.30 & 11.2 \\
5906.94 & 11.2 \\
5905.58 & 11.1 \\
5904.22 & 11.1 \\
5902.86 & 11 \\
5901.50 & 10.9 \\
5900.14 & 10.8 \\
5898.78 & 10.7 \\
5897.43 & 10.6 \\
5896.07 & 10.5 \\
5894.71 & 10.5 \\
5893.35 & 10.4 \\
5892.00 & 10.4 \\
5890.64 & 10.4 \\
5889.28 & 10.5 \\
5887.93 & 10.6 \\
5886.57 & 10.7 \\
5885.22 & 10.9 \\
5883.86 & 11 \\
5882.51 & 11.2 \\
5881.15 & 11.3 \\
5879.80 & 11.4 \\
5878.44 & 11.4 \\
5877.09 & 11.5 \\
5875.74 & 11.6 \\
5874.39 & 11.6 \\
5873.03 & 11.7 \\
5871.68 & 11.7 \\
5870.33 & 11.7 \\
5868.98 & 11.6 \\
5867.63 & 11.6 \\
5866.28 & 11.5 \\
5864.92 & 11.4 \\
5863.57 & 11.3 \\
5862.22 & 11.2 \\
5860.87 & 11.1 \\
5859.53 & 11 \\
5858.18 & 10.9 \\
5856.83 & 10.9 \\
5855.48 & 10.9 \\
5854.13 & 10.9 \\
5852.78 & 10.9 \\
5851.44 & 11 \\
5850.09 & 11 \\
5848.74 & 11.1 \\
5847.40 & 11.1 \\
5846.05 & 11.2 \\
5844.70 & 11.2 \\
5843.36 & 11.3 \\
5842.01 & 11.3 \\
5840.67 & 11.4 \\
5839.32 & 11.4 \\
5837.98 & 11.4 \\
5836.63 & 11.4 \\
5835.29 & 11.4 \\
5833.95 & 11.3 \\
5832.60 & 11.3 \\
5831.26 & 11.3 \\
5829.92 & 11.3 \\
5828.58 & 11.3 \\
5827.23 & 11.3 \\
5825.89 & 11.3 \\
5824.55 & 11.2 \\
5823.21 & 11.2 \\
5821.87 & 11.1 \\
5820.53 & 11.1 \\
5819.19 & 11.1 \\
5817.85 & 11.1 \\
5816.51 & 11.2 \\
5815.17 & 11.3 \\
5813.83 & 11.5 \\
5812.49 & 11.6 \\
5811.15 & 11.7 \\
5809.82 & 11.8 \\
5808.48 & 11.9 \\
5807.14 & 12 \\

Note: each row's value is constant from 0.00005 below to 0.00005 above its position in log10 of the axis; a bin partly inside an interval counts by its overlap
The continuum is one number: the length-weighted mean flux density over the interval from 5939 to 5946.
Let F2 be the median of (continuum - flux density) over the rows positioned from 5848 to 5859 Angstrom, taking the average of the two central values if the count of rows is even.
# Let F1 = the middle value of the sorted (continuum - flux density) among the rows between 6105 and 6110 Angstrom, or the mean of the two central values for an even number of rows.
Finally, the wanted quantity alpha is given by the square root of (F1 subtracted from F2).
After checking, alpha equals 0.32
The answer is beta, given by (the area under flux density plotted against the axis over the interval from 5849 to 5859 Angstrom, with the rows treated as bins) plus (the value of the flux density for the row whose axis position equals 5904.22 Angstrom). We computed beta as 120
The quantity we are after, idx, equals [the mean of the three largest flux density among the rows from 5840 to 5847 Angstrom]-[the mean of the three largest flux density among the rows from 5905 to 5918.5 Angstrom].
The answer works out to 0.1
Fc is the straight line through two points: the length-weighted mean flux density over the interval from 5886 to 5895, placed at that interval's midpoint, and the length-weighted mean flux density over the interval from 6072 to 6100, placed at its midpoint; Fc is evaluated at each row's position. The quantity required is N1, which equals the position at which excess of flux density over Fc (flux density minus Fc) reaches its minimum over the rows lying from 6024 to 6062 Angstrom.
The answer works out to 6061.25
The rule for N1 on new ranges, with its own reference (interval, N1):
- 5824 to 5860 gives 5858.18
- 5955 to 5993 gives 5958.85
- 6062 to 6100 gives 6069.63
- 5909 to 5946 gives 5921.92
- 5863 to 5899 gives 5893.35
